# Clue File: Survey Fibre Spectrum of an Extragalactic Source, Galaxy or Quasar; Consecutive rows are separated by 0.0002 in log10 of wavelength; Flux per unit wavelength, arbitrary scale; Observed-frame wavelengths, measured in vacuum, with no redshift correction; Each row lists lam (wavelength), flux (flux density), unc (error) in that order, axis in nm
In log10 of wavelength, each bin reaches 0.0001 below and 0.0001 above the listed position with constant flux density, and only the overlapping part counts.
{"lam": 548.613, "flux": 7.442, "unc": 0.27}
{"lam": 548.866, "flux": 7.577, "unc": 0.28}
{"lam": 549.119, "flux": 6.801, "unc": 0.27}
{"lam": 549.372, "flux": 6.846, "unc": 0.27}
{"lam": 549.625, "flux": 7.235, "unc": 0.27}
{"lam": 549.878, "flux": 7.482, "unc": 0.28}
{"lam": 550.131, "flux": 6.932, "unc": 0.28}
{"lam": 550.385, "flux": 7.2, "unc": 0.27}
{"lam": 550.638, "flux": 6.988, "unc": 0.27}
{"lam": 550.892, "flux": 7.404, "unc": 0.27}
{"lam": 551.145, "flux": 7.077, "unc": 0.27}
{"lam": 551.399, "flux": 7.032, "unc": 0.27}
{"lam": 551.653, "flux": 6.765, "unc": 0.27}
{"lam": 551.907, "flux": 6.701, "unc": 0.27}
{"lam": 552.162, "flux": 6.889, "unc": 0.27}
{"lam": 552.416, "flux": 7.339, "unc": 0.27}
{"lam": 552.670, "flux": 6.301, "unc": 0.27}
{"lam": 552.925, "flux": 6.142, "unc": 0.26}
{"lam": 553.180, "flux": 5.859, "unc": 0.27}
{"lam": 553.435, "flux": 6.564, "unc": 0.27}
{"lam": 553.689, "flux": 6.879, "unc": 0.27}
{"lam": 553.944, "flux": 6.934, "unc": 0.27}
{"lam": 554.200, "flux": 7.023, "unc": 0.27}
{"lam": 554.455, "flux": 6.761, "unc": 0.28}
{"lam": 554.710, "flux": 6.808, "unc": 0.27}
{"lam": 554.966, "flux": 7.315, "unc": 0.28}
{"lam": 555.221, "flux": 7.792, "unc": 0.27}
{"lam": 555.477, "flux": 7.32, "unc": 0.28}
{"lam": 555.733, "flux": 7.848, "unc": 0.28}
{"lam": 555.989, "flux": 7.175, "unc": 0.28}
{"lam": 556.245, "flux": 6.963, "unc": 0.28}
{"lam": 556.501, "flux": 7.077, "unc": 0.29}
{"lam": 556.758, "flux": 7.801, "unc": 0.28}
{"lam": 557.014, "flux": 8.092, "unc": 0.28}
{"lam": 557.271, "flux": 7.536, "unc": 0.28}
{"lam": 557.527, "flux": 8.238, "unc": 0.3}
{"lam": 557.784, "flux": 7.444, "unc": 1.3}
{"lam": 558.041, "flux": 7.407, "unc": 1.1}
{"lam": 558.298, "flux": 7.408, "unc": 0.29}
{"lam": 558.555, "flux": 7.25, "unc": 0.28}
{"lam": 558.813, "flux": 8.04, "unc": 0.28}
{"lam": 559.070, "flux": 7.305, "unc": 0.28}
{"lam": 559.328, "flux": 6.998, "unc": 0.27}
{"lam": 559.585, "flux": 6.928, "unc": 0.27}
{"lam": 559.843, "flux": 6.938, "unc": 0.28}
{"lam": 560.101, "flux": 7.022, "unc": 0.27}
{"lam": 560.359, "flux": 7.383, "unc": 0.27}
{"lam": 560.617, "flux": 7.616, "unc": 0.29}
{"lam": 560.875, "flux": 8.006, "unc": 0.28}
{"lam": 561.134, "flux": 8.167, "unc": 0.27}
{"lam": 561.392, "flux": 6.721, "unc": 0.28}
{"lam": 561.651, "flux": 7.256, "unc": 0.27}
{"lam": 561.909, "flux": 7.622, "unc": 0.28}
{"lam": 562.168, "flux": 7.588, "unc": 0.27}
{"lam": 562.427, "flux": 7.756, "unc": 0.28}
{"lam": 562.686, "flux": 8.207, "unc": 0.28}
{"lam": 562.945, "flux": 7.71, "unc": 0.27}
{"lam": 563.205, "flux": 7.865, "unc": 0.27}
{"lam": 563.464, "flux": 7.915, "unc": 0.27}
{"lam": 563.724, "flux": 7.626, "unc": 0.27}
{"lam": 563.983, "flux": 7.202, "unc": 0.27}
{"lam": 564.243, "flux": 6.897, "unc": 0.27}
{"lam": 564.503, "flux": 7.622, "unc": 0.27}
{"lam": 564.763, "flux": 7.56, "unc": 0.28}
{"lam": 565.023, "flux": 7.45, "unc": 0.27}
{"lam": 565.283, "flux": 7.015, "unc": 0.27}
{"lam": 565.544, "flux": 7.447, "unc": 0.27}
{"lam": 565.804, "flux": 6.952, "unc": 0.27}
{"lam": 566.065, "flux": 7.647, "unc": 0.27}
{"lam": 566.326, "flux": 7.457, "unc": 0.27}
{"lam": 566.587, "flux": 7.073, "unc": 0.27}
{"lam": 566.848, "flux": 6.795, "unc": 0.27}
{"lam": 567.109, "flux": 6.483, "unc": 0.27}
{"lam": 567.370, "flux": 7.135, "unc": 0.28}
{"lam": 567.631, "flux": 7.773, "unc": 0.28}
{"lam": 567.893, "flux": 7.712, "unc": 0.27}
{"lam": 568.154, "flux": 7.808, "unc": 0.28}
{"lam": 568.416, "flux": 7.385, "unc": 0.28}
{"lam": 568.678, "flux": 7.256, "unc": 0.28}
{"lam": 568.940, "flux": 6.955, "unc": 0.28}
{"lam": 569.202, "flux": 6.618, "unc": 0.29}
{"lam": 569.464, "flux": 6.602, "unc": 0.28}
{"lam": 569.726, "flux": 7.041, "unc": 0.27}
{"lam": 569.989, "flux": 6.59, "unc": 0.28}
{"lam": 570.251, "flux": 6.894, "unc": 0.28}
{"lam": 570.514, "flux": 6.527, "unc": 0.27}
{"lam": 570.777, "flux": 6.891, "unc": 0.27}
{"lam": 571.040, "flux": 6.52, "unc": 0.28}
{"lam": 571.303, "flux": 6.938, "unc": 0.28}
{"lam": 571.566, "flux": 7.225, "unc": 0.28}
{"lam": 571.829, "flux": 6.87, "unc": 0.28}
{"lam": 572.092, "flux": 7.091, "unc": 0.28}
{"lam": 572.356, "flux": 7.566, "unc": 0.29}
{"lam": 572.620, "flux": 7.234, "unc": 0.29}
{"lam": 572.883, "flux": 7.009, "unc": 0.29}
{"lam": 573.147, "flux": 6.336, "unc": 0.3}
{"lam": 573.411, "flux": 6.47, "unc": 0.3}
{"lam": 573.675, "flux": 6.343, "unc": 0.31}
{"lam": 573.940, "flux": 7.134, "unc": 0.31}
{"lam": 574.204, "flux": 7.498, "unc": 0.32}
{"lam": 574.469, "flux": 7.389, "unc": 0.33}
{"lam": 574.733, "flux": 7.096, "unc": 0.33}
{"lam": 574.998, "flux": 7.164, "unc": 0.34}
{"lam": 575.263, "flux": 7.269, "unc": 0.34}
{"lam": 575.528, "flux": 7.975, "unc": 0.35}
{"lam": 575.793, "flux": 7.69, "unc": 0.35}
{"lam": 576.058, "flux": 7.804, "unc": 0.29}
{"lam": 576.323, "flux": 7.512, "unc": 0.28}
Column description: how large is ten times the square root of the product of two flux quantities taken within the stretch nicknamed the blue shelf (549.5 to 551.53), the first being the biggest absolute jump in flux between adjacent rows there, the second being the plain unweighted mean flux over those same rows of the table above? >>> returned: 19.9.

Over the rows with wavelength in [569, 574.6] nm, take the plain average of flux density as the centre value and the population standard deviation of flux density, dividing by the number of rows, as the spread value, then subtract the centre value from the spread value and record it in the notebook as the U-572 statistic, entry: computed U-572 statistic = -6.53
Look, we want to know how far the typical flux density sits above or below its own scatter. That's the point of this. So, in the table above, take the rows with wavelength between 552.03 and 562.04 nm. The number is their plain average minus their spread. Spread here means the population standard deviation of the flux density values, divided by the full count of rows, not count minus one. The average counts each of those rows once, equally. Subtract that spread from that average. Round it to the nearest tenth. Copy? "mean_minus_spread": 6.7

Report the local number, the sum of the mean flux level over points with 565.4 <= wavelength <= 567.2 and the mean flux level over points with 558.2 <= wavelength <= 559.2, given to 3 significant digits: 14.6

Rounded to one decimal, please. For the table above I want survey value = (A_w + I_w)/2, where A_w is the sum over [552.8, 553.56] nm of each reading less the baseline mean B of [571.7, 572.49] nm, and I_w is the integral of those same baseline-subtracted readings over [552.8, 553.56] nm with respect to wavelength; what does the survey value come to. -1.9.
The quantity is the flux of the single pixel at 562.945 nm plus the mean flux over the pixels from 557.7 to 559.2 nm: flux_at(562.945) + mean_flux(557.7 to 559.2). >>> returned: 15.2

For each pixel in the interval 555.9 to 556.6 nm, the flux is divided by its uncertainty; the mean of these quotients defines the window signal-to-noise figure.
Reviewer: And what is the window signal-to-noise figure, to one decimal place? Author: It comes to 25.0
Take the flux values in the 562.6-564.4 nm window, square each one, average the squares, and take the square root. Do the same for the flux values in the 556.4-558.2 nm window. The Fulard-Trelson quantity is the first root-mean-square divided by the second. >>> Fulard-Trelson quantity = 1.00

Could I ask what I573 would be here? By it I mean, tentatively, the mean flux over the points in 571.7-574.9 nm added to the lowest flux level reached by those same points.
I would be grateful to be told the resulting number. 13.3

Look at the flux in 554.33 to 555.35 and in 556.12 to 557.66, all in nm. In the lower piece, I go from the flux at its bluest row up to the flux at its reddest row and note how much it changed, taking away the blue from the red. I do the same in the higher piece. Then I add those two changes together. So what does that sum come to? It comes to 2.31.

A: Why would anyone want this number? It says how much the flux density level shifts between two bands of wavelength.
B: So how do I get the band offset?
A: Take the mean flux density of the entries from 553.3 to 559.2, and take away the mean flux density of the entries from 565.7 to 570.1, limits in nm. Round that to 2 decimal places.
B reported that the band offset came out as 0.21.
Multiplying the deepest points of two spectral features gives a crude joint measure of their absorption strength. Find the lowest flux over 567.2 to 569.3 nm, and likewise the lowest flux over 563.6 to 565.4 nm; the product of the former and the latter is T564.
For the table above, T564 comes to 46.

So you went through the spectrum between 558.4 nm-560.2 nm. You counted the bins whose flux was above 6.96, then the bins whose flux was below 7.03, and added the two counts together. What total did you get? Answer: 9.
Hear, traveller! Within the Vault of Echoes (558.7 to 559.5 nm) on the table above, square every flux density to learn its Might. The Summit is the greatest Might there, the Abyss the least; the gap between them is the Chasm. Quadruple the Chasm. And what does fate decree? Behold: 63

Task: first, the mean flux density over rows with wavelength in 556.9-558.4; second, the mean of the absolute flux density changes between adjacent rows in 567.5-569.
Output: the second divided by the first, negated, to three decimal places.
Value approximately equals -0.026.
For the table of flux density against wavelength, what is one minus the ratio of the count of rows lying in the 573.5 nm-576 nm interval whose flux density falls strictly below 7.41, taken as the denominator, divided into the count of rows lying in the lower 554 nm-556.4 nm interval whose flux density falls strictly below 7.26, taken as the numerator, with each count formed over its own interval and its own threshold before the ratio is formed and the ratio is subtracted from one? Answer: 0.17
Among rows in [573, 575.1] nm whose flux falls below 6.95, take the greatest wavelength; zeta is 573.675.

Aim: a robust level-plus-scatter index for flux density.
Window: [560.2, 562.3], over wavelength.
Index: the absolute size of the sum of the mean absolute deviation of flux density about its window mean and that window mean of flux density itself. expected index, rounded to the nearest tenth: 7.9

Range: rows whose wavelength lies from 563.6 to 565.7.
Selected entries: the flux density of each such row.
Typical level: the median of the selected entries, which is 7.4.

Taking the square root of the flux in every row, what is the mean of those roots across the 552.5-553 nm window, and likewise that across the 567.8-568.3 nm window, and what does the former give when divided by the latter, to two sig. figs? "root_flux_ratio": 0.90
